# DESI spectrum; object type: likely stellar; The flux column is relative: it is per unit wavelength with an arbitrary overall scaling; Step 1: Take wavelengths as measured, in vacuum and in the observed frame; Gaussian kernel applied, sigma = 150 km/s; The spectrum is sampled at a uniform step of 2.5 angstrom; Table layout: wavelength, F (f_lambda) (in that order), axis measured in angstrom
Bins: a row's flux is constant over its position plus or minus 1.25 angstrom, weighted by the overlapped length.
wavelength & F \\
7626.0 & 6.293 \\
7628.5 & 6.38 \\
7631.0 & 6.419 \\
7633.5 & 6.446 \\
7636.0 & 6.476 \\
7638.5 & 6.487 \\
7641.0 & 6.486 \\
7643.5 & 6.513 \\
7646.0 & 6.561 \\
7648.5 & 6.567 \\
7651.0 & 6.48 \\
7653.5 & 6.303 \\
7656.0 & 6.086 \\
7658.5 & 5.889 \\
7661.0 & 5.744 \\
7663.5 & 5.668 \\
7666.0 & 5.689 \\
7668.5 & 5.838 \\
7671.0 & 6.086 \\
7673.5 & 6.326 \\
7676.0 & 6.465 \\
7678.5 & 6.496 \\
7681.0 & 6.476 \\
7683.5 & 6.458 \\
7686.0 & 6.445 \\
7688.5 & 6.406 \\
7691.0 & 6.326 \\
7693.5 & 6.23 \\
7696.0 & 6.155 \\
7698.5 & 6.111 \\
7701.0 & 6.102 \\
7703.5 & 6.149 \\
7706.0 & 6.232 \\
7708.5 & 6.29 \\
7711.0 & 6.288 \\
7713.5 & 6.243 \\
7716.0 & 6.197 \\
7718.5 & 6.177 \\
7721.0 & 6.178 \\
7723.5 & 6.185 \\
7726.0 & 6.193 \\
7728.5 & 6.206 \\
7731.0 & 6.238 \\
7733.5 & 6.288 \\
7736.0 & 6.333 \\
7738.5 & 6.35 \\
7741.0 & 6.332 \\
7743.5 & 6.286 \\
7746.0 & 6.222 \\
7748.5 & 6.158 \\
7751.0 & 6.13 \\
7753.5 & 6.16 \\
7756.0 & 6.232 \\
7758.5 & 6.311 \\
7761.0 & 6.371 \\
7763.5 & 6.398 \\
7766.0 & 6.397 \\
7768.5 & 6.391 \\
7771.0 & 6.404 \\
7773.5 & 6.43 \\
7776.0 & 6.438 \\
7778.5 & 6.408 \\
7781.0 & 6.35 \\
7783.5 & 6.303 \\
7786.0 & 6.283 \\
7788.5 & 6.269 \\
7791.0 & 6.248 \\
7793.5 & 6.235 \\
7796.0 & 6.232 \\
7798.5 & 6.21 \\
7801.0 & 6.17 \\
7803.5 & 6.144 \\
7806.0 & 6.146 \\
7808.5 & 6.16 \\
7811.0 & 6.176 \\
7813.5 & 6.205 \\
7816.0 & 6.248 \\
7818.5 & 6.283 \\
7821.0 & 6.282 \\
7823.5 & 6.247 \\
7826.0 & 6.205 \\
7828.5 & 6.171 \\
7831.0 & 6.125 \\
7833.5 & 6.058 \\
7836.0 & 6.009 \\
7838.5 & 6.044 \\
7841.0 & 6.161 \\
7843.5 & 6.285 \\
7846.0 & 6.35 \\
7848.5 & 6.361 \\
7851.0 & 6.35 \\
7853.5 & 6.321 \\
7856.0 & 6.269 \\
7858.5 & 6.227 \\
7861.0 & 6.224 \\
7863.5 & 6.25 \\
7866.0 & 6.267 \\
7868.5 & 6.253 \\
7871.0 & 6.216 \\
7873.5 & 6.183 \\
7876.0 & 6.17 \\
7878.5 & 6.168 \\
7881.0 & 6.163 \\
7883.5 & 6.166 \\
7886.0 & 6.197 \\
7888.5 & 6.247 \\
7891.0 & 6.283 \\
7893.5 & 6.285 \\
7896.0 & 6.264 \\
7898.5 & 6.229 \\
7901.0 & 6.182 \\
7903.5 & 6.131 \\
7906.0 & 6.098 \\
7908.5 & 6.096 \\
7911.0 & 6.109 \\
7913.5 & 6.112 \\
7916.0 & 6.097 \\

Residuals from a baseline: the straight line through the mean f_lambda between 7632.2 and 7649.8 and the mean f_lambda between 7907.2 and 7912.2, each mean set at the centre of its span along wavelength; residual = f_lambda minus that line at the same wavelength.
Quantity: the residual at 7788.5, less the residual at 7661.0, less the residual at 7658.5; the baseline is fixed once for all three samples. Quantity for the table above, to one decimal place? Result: 1.3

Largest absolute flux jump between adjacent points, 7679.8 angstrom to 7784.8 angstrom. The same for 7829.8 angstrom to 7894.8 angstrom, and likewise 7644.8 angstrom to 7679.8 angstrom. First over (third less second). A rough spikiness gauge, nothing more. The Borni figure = 0.8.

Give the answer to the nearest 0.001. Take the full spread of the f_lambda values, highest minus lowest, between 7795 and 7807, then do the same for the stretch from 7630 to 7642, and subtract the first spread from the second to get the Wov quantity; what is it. -0.020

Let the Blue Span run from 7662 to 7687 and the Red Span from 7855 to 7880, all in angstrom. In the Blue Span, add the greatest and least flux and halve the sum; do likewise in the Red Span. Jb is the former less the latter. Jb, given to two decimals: -0.14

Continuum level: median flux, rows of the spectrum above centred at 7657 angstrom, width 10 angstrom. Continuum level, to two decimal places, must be 5.99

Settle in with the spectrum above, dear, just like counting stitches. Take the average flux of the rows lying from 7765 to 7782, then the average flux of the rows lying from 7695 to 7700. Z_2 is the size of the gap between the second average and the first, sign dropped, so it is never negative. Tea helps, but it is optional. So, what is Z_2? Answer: 0.27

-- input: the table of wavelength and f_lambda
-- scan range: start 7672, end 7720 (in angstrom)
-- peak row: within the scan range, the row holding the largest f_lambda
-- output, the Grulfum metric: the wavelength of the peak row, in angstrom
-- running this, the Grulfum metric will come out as 7678.5 angstrom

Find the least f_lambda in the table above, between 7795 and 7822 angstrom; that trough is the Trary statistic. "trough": 6.144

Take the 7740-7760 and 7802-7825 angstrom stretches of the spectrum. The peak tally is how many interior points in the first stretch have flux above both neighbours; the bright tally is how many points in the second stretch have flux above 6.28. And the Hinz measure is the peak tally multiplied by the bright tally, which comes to 0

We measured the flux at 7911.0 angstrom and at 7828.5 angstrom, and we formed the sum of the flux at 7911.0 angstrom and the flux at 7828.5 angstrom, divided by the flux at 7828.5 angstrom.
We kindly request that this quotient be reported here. 1.99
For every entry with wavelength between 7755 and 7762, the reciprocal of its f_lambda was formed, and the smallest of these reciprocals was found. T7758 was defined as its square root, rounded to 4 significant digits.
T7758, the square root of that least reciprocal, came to 0.3962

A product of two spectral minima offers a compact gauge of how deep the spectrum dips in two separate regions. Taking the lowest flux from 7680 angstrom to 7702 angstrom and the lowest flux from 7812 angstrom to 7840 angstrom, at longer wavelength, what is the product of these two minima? 36.7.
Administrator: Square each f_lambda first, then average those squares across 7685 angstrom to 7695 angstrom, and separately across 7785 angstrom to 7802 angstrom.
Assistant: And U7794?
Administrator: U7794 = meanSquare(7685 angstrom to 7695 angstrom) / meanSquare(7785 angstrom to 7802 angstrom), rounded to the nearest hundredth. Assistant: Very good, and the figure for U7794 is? 1.04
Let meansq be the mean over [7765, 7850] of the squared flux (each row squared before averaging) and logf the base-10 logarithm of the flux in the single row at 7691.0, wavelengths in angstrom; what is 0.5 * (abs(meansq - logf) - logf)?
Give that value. 18.7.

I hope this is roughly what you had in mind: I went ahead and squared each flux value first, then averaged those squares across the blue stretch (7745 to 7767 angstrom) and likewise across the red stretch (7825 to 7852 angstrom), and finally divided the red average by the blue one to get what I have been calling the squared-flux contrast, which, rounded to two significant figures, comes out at 0.98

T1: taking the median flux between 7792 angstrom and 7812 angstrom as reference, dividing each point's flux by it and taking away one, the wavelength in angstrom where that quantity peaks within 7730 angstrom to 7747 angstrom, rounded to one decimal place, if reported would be 7738.5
